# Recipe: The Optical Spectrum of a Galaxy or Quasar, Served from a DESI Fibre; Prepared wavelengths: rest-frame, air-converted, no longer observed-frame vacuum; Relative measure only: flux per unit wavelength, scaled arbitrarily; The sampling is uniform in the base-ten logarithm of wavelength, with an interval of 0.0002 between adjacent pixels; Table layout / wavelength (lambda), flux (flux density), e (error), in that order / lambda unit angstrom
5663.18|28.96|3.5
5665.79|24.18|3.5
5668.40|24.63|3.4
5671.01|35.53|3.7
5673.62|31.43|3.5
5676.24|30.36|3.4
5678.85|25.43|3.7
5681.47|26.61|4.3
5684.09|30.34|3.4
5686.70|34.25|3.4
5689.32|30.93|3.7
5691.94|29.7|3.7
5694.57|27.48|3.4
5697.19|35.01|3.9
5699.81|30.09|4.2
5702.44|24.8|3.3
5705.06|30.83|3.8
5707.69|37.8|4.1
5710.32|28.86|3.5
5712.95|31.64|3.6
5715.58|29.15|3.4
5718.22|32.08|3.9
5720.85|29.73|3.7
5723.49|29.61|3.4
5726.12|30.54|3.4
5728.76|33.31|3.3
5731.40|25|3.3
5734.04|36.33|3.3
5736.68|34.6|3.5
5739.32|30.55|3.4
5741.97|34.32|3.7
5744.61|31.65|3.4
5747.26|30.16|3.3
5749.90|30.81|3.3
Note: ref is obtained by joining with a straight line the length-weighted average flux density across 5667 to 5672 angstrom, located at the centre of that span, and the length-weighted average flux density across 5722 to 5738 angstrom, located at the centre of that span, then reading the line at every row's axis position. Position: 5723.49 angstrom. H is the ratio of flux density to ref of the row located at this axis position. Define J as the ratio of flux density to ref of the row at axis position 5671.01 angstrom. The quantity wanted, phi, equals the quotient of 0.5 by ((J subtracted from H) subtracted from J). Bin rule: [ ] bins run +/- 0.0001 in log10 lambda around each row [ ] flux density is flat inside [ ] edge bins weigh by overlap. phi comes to 0.34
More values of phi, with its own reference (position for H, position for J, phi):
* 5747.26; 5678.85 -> 0.66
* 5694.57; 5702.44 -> 0.70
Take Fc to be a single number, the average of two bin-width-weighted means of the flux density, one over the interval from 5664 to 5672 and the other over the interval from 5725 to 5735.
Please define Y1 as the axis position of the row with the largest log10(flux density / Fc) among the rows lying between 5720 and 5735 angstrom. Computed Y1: 5734.04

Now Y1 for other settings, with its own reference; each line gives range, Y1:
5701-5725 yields 5707.69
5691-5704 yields 5697.19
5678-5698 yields 5697.19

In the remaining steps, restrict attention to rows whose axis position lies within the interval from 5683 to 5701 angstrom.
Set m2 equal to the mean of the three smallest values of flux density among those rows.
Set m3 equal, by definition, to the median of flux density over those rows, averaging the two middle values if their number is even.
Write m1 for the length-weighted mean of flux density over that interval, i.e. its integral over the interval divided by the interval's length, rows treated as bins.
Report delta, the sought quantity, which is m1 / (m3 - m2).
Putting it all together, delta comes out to 24.9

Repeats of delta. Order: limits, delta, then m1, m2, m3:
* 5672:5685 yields 10.0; 28.9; 27.5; 30.3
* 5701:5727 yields 12.0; 30.5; 27.6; 30.1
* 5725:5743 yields 7.0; 32.1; 28.7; 33.3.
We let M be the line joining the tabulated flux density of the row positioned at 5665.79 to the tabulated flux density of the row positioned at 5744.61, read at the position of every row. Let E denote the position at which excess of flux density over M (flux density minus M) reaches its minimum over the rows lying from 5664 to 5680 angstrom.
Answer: 5665.79 angstrom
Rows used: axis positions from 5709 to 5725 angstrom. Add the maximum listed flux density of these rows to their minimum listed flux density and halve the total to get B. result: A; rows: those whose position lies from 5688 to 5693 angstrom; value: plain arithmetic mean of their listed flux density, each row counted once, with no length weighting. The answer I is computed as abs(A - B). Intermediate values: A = 30.3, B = 30.5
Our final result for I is 0.2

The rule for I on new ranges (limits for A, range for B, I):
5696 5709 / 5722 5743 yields 1.0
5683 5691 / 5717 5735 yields 1.2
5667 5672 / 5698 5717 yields 1.2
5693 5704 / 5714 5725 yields 1.3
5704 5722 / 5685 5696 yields 0.6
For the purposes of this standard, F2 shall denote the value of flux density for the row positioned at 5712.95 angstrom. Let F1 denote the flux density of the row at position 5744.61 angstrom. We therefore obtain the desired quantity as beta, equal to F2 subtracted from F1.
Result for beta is 0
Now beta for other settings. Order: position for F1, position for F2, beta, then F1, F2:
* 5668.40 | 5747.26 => -6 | 24.63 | 30.16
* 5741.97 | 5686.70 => 0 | 34.32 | 34.25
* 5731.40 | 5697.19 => -10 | 25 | 35.01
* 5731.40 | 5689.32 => -6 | 25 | 30.93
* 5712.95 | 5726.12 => 1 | 31.64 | 30.54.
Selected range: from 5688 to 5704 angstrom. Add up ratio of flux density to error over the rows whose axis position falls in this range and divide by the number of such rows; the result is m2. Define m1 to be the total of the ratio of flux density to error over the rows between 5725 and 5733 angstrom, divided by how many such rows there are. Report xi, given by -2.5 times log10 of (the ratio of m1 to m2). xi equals -0.11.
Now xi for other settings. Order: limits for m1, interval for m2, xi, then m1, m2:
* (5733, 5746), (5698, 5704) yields -0.30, 9.7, 7.3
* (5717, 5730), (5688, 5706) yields -0.10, 8.8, 8.0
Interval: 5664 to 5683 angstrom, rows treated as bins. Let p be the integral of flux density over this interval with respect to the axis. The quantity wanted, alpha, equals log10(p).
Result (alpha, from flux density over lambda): 2.73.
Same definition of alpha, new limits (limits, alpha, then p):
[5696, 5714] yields 2.75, 563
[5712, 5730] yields 2.74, 555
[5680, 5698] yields 2.74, 548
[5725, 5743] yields 2.76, 577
